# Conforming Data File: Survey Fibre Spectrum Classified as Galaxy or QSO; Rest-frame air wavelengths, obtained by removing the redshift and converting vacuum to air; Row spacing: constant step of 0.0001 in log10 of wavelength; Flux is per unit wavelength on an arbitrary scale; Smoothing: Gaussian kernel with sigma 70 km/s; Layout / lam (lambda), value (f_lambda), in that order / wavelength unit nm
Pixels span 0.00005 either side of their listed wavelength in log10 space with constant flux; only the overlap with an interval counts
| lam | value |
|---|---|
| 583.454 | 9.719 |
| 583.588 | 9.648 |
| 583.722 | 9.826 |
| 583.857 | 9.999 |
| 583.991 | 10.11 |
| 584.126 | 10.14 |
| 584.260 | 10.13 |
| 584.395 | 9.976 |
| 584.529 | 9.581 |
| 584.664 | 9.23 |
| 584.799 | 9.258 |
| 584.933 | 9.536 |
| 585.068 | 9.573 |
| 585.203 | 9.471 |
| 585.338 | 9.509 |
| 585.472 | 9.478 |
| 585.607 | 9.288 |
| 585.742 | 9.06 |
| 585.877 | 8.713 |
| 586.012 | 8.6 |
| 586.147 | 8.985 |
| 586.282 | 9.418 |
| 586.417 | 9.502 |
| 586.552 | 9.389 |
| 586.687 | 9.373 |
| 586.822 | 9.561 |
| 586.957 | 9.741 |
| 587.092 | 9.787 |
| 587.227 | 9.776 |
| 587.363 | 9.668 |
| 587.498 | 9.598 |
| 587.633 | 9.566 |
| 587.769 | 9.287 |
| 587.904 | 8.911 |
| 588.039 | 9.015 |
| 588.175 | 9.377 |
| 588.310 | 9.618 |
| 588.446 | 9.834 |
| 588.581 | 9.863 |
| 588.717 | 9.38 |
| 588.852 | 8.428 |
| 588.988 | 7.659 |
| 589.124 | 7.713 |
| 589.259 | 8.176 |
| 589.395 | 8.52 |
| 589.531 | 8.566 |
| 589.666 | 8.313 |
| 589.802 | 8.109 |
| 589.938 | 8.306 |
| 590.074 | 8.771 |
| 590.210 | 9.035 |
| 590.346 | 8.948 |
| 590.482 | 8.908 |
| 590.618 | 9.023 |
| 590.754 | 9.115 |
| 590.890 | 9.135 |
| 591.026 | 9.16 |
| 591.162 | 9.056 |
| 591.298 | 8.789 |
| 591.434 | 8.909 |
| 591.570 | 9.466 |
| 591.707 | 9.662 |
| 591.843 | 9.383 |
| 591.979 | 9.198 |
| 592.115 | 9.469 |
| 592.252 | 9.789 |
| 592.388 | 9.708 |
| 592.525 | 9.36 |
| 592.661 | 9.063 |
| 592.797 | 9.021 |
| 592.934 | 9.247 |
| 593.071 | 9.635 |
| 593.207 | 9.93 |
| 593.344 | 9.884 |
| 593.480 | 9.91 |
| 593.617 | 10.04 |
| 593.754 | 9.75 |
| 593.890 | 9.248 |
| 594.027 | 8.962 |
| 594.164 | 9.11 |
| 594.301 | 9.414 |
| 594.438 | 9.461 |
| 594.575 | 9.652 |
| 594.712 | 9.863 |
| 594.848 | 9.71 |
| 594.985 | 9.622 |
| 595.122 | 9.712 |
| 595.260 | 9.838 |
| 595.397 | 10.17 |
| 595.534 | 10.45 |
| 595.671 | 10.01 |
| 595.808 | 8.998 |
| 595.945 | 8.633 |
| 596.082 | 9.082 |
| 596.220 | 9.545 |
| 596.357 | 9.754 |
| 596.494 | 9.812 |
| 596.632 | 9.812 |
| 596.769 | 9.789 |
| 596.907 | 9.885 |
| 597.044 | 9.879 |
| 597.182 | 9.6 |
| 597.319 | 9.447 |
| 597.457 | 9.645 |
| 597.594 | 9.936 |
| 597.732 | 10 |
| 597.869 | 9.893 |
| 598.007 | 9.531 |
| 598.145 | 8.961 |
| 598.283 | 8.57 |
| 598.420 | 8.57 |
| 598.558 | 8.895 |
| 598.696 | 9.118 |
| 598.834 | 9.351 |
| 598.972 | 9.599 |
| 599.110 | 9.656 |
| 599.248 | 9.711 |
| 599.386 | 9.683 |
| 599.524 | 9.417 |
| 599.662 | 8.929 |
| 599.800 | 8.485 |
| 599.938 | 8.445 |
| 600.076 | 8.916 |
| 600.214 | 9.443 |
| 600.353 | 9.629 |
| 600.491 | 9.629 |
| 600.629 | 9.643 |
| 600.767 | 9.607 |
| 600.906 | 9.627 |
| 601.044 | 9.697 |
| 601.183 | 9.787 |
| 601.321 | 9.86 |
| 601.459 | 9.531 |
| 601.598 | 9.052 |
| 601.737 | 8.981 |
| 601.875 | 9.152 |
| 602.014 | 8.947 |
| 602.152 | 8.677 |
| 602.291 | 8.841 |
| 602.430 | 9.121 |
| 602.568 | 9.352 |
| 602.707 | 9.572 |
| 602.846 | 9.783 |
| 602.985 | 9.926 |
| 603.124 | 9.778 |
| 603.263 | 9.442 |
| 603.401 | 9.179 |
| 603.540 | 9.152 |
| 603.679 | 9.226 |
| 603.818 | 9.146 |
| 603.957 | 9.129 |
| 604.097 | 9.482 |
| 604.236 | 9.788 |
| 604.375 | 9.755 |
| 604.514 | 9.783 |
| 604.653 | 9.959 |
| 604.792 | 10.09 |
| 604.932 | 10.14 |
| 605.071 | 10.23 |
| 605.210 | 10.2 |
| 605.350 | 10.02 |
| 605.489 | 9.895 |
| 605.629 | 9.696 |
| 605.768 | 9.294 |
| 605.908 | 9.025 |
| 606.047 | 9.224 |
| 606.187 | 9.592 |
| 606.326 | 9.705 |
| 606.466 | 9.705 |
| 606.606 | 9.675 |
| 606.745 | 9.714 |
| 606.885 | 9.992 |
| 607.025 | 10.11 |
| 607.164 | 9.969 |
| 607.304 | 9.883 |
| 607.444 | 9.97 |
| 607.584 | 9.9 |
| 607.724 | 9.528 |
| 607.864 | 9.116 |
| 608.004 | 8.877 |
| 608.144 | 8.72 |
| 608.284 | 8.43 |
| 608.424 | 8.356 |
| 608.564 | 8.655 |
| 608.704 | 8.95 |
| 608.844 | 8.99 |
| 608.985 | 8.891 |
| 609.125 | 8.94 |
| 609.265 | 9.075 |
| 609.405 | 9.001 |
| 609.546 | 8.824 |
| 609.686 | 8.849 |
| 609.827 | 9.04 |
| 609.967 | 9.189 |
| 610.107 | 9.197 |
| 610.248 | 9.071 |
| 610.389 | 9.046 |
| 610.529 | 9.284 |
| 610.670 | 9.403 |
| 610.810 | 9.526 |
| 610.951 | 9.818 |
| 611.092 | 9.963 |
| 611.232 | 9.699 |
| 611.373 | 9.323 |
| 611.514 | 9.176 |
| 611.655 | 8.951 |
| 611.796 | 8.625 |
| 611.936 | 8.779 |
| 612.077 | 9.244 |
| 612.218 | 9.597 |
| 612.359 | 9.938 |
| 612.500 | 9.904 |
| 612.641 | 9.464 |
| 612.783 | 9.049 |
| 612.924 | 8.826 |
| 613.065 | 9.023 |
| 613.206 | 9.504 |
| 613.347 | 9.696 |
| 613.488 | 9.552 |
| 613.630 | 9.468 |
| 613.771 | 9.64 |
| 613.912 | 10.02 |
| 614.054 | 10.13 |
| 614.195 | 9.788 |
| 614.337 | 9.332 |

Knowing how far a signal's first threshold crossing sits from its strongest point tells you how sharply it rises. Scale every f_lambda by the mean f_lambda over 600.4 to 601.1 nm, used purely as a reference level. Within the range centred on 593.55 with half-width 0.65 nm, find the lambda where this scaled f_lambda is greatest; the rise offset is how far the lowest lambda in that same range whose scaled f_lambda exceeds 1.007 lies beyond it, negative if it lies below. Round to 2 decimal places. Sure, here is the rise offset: -0.41 nm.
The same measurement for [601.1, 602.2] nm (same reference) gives -0.14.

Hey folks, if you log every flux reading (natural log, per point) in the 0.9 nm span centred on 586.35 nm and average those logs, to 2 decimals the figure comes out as 2.22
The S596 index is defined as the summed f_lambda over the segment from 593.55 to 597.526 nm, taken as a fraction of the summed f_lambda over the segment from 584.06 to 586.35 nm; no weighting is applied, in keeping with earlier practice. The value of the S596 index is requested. 2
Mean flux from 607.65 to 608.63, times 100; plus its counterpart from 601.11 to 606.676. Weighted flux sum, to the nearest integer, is 891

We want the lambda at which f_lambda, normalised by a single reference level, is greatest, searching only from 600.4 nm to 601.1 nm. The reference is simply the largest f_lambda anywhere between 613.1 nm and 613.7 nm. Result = 601.044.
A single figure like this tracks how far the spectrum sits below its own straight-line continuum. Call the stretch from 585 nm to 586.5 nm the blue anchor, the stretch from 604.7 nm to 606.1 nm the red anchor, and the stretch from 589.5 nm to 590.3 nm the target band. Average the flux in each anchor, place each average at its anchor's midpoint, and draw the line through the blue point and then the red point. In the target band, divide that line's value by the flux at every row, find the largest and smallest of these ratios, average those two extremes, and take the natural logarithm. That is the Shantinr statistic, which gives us 0.090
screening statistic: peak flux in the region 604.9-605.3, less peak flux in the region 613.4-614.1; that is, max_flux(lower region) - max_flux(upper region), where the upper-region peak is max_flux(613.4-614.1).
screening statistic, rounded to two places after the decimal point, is 0.10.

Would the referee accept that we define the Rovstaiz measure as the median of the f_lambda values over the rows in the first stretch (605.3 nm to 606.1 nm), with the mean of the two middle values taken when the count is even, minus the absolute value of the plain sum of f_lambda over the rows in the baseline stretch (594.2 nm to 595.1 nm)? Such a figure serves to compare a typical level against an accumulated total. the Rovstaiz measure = -48.2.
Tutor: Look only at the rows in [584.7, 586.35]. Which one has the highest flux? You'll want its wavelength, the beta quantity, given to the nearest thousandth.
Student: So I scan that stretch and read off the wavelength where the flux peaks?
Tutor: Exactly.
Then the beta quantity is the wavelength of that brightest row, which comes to 585.068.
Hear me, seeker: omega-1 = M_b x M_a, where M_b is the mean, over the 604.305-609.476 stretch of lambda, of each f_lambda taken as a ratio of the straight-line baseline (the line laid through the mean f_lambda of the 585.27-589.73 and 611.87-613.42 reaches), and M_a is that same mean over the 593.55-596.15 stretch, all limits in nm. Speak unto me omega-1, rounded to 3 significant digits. 1.06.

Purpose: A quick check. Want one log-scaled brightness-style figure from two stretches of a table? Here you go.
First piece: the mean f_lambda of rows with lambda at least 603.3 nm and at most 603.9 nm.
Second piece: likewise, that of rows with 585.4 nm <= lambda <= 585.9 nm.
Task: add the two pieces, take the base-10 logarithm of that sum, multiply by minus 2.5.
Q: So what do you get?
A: -3.16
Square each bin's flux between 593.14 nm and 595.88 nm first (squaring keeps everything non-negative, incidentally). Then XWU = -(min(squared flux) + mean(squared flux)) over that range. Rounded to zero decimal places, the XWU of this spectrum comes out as -174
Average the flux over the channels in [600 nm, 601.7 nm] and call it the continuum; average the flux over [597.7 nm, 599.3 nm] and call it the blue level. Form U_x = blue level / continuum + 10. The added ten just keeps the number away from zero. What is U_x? 11.0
